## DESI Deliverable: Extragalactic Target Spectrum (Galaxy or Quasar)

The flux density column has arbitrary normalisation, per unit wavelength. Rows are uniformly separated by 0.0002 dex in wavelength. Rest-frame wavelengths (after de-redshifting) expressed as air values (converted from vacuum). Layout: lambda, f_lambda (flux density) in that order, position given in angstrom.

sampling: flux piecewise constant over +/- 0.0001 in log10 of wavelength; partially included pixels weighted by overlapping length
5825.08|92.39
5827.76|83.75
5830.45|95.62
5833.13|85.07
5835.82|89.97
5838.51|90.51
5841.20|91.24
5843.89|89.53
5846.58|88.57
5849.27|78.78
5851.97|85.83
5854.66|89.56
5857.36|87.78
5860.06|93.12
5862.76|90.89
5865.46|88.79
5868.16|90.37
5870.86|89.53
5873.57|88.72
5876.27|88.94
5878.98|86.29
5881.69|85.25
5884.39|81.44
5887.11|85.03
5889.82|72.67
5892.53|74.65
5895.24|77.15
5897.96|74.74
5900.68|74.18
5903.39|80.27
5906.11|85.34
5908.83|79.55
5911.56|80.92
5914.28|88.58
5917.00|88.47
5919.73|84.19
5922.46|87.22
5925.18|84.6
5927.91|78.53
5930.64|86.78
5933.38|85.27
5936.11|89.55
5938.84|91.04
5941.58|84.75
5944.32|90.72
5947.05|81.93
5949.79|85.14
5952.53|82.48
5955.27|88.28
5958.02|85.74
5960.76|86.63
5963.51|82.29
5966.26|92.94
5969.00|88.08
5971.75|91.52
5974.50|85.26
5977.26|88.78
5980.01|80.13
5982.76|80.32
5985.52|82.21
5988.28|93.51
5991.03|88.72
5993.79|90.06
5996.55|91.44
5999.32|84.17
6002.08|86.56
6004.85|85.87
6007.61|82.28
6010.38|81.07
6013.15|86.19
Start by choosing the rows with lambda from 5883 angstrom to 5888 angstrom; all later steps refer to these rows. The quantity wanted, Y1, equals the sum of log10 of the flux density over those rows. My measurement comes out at 3.84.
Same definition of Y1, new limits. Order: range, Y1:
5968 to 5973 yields 3.91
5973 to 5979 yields 3.88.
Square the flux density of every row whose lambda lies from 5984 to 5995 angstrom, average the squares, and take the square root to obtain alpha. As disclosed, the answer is 89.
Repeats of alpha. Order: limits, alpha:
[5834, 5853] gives 88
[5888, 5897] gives 75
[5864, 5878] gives 89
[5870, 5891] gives 85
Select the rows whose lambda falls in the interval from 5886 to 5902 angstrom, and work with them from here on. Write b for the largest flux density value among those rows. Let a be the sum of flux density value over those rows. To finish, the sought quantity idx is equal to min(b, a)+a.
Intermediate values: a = 458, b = 85.03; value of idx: 543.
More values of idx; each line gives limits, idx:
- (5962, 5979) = 622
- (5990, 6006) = 618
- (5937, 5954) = 607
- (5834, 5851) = 620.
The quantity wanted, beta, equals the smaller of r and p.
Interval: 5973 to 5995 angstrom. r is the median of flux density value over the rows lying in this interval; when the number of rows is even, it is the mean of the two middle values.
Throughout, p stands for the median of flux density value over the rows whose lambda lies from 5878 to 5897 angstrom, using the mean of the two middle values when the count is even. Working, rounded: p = 81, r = 87.0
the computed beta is 81.4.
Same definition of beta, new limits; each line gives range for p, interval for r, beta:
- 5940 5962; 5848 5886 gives 85.4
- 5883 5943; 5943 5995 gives 84.4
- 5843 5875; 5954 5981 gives 87.4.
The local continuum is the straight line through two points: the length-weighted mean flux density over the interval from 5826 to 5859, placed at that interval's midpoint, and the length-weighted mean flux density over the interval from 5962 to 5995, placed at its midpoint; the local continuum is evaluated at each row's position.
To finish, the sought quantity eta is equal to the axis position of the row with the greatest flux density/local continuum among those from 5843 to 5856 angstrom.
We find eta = 5854.66 angstrom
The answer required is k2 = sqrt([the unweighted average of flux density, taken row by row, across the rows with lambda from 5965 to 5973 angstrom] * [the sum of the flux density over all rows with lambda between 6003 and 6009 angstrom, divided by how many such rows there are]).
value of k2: 87.4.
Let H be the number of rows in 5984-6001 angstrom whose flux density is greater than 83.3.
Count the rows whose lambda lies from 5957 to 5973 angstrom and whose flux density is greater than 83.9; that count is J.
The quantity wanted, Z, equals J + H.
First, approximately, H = 5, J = 5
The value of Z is 10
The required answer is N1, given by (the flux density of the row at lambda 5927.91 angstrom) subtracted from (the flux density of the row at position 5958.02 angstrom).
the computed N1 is 7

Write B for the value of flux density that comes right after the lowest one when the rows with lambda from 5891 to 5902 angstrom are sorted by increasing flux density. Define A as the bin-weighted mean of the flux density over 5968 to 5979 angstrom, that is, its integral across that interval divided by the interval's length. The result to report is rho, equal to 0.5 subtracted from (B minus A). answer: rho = -14.0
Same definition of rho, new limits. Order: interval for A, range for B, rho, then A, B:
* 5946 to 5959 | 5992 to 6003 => 1.3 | 85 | 86.56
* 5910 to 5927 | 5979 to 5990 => -5.6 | 85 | 80.32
